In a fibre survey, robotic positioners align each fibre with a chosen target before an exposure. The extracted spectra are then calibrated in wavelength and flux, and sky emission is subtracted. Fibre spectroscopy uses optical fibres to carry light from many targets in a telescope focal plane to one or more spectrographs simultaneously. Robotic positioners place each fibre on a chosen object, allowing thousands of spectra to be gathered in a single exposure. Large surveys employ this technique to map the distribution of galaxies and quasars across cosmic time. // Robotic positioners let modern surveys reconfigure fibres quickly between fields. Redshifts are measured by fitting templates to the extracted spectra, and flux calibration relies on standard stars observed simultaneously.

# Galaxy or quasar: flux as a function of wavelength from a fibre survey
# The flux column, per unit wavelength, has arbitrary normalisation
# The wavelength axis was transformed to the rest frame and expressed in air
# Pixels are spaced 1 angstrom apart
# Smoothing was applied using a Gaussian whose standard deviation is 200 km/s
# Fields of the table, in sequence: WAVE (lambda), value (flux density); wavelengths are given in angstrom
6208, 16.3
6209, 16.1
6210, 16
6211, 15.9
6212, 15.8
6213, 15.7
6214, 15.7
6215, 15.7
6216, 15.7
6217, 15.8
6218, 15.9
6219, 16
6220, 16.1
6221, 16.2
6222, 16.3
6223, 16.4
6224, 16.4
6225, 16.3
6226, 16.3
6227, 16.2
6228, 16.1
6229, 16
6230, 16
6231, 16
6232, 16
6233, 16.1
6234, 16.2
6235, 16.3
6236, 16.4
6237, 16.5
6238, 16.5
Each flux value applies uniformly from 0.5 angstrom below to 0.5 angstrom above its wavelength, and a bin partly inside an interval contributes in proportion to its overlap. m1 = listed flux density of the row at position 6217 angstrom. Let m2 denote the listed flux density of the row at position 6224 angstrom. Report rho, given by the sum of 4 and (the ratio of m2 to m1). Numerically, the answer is 5.04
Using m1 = 15.8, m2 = 16.4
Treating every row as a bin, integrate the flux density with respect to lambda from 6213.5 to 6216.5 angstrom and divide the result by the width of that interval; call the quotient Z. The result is 15.70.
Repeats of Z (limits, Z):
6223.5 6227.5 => 16.30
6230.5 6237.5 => 16.21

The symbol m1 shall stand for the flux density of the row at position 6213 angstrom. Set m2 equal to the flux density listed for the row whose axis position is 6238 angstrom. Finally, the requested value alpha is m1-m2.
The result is -0.8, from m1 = 15.7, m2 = 16.5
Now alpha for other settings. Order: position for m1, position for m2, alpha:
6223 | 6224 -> 0.0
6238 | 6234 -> 0.3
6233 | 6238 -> -0.4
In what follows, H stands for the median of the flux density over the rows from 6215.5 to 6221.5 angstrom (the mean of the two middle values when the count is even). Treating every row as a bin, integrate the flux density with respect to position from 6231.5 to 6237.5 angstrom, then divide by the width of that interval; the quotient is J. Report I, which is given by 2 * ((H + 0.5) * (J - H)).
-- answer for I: 10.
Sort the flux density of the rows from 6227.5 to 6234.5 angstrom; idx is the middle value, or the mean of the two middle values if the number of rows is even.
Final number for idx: 16.0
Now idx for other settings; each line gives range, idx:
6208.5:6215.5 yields 15.8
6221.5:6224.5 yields 16.4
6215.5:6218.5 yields 15.8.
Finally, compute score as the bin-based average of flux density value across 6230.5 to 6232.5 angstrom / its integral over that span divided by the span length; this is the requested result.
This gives 16.0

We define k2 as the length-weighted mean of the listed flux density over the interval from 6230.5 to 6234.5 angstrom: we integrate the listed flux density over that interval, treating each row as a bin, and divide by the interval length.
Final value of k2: 16.1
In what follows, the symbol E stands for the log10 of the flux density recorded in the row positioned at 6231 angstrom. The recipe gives 1.204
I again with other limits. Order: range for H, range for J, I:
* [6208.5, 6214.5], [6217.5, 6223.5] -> 10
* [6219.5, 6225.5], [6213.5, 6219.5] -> -17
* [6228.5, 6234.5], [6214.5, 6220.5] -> -4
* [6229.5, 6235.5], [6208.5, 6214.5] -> -6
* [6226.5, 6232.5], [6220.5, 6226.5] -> 10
